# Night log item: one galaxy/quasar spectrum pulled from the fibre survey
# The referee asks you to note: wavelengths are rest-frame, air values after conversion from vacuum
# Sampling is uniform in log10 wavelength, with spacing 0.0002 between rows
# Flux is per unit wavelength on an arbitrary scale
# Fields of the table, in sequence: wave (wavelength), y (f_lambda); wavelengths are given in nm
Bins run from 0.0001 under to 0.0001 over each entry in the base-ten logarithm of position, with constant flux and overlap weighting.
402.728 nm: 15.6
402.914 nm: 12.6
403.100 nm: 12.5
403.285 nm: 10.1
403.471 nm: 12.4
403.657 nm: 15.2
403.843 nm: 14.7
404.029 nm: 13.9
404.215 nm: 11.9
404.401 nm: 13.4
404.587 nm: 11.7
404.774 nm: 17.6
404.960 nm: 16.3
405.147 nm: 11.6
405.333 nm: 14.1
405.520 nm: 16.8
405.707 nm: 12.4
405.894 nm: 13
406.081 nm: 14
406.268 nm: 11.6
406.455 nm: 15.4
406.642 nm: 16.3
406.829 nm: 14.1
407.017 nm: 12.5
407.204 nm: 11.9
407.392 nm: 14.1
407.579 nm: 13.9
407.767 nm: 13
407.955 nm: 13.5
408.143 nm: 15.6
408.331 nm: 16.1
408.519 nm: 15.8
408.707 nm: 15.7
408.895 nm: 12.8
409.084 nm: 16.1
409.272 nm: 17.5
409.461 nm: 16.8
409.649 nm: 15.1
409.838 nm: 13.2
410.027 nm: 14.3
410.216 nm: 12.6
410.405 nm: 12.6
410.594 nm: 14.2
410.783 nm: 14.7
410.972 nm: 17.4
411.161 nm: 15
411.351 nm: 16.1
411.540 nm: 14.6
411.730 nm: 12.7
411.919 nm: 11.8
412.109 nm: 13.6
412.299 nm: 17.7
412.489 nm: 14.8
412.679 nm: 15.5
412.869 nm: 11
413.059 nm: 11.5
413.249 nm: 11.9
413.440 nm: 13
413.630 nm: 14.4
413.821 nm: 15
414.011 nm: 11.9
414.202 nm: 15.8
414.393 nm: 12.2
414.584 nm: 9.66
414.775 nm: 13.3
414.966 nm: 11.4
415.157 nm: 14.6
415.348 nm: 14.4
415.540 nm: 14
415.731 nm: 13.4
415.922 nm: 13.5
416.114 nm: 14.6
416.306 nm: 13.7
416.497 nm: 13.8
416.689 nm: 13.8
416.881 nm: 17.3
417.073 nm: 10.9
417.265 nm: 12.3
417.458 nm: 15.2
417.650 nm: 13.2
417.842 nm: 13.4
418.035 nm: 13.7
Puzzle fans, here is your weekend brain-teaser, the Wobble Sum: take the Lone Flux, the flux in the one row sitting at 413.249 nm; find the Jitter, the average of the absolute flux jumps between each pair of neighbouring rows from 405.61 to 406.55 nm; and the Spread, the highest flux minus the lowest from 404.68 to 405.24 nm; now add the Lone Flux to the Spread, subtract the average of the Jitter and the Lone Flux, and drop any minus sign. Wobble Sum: 11.0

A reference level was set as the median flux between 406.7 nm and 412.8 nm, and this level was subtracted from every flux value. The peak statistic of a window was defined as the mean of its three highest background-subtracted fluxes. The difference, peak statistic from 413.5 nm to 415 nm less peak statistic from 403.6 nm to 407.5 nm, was -1.8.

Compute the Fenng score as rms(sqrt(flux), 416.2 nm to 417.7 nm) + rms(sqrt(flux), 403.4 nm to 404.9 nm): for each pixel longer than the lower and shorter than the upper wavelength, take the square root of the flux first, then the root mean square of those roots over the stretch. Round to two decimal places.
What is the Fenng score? 7.43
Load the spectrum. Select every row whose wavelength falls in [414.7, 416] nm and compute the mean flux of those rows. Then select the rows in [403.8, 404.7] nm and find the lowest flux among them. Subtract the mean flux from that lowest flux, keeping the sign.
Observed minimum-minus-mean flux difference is -1.8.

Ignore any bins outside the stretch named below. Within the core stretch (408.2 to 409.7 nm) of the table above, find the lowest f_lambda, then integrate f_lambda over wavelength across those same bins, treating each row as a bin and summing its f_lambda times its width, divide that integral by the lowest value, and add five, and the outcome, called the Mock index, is 6.85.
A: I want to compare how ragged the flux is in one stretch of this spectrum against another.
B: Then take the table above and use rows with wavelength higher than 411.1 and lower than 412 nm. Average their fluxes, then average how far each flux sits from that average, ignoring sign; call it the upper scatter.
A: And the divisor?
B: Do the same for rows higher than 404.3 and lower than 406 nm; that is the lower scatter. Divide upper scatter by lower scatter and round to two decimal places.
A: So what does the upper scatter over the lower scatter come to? 0.77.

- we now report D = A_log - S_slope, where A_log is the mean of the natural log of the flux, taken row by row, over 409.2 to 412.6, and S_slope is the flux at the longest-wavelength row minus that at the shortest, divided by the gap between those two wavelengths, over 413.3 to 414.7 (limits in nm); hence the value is 5.6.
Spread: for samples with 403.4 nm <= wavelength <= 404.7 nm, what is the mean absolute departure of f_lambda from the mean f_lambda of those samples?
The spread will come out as 1.1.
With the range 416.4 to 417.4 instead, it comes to 1.6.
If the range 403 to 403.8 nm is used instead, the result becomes 1.3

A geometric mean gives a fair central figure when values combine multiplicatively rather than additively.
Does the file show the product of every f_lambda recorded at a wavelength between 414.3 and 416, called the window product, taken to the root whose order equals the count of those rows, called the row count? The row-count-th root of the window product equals 12.84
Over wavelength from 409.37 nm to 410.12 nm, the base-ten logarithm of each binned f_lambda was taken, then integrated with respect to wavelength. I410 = 0.88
